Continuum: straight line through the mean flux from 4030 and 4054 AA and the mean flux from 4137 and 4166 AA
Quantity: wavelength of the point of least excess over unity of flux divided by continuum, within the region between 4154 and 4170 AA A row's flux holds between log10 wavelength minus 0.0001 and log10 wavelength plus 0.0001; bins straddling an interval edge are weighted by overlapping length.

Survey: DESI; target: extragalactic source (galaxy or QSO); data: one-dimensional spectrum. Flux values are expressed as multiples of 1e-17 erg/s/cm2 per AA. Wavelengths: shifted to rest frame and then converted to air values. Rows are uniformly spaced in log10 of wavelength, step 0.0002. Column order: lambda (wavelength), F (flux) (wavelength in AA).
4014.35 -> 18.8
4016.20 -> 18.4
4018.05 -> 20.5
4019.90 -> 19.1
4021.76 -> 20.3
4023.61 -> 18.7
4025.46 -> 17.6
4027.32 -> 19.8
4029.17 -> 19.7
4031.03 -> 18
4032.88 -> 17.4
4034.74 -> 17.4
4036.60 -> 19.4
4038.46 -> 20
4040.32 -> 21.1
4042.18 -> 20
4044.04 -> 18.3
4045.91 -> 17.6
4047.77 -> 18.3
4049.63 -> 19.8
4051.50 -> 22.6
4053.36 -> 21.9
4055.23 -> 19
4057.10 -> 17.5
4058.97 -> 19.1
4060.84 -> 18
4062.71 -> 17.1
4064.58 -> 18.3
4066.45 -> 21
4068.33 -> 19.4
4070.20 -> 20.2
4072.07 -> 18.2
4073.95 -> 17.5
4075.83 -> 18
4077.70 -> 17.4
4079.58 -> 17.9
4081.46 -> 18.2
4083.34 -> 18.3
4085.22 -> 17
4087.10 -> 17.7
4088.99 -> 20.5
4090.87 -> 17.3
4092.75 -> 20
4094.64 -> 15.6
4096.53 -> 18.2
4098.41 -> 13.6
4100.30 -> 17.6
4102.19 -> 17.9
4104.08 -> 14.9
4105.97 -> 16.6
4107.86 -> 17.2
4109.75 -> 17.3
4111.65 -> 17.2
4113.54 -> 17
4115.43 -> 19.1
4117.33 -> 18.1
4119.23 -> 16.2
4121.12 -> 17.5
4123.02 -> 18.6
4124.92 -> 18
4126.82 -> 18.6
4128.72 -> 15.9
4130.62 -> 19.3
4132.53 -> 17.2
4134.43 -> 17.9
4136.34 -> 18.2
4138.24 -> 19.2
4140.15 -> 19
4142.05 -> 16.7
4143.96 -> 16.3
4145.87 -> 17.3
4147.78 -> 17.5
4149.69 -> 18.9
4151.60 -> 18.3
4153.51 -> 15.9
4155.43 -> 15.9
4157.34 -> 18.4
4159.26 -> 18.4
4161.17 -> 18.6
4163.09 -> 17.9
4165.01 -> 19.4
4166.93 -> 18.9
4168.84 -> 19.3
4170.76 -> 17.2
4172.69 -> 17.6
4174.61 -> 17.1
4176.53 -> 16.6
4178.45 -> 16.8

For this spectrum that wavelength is 4155.43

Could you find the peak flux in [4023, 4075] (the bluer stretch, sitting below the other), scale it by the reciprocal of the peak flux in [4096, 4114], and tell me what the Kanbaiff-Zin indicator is 1.24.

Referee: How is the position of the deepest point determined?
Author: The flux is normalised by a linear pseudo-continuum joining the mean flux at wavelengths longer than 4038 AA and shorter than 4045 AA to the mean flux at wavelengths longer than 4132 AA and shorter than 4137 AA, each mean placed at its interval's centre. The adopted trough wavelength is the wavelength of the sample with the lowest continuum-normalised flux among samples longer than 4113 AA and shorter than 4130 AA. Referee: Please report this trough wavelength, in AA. 4128.72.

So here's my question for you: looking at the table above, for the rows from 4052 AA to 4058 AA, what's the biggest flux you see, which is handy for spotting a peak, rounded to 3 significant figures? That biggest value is 21.9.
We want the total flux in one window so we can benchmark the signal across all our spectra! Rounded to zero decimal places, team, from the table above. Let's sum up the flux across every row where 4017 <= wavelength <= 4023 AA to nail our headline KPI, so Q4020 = 60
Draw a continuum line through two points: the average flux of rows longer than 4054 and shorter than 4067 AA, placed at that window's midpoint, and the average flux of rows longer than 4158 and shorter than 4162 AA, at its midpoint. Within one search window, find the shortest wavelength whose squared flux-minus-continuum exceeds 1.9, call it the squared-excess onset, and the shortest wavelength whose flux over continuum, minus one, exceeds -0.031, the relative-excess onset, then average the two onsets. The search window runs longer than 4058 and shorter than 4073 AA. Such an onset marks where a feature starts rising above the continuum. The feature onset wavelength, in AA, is 4060.8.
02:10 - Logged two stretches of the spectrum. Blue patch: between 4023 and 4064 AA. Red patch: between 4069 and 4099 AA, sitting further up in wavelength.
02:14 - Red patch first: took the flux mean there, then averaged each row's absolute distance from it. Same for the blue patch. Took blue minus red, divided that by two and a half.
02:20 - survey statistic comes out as 0.040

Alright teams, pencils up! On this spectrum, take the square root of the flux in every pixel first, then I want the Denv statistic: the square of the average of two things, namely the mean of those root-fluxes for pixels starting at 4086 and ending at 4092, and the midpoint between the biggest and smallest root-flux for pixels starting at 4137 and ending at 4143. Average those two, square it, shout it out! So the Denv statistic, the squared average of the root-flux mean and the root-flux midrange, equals 18.2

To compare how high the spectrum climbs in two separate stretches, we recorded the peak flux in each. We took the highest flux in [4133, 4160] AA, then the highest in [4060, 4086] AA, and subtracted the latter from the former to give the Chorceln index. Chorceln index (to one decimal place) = -1.8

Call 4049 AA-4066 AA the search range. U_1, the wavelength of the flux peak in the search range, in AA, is 4051.50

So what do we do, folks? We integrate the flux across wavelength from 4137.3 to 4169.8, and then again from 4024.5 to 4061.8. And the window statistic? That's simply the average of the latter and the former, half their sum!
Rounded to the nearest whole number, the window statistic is 649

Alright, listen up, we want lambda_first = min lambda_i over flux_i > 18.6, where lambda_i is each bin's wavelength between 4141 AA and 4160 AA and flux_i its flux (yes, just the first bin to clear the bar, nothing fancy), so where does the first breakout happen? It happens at 4149.69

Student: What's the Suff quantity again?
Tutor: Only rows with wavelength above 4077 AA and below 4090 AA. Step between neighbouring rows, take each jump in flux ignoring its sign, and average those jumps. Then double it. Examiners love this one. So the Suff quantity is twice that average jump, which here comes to 1.9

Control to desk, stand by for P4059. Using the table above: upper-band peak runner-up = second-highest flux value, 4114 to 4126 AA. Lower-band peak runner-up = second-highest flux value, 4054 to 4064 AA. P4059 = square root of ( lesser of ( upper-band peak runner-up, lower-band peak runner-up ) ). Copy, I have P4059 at 4.31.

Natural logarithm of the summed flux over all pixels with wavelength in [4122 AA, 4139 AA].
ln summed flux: 5.09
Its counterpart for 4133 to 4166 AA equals 5.72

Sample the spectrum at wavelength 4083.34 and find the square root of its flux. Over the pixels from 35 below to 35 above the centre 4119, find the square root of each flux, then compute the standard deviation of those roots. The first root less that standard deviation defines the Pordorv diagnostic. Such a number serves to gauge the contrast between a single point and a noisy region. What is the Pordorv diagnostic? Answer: 4.11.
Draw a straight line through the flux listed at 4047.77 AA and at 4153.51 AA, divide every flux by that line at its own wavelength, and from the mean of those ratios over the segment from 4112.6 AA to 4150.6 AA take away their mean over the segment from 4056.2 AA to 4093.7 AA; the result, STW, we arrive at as 0.04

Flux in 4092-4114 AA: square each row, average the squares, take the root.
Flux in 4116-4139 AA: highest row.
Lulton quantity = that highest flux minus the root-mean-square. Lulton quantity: 2.3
